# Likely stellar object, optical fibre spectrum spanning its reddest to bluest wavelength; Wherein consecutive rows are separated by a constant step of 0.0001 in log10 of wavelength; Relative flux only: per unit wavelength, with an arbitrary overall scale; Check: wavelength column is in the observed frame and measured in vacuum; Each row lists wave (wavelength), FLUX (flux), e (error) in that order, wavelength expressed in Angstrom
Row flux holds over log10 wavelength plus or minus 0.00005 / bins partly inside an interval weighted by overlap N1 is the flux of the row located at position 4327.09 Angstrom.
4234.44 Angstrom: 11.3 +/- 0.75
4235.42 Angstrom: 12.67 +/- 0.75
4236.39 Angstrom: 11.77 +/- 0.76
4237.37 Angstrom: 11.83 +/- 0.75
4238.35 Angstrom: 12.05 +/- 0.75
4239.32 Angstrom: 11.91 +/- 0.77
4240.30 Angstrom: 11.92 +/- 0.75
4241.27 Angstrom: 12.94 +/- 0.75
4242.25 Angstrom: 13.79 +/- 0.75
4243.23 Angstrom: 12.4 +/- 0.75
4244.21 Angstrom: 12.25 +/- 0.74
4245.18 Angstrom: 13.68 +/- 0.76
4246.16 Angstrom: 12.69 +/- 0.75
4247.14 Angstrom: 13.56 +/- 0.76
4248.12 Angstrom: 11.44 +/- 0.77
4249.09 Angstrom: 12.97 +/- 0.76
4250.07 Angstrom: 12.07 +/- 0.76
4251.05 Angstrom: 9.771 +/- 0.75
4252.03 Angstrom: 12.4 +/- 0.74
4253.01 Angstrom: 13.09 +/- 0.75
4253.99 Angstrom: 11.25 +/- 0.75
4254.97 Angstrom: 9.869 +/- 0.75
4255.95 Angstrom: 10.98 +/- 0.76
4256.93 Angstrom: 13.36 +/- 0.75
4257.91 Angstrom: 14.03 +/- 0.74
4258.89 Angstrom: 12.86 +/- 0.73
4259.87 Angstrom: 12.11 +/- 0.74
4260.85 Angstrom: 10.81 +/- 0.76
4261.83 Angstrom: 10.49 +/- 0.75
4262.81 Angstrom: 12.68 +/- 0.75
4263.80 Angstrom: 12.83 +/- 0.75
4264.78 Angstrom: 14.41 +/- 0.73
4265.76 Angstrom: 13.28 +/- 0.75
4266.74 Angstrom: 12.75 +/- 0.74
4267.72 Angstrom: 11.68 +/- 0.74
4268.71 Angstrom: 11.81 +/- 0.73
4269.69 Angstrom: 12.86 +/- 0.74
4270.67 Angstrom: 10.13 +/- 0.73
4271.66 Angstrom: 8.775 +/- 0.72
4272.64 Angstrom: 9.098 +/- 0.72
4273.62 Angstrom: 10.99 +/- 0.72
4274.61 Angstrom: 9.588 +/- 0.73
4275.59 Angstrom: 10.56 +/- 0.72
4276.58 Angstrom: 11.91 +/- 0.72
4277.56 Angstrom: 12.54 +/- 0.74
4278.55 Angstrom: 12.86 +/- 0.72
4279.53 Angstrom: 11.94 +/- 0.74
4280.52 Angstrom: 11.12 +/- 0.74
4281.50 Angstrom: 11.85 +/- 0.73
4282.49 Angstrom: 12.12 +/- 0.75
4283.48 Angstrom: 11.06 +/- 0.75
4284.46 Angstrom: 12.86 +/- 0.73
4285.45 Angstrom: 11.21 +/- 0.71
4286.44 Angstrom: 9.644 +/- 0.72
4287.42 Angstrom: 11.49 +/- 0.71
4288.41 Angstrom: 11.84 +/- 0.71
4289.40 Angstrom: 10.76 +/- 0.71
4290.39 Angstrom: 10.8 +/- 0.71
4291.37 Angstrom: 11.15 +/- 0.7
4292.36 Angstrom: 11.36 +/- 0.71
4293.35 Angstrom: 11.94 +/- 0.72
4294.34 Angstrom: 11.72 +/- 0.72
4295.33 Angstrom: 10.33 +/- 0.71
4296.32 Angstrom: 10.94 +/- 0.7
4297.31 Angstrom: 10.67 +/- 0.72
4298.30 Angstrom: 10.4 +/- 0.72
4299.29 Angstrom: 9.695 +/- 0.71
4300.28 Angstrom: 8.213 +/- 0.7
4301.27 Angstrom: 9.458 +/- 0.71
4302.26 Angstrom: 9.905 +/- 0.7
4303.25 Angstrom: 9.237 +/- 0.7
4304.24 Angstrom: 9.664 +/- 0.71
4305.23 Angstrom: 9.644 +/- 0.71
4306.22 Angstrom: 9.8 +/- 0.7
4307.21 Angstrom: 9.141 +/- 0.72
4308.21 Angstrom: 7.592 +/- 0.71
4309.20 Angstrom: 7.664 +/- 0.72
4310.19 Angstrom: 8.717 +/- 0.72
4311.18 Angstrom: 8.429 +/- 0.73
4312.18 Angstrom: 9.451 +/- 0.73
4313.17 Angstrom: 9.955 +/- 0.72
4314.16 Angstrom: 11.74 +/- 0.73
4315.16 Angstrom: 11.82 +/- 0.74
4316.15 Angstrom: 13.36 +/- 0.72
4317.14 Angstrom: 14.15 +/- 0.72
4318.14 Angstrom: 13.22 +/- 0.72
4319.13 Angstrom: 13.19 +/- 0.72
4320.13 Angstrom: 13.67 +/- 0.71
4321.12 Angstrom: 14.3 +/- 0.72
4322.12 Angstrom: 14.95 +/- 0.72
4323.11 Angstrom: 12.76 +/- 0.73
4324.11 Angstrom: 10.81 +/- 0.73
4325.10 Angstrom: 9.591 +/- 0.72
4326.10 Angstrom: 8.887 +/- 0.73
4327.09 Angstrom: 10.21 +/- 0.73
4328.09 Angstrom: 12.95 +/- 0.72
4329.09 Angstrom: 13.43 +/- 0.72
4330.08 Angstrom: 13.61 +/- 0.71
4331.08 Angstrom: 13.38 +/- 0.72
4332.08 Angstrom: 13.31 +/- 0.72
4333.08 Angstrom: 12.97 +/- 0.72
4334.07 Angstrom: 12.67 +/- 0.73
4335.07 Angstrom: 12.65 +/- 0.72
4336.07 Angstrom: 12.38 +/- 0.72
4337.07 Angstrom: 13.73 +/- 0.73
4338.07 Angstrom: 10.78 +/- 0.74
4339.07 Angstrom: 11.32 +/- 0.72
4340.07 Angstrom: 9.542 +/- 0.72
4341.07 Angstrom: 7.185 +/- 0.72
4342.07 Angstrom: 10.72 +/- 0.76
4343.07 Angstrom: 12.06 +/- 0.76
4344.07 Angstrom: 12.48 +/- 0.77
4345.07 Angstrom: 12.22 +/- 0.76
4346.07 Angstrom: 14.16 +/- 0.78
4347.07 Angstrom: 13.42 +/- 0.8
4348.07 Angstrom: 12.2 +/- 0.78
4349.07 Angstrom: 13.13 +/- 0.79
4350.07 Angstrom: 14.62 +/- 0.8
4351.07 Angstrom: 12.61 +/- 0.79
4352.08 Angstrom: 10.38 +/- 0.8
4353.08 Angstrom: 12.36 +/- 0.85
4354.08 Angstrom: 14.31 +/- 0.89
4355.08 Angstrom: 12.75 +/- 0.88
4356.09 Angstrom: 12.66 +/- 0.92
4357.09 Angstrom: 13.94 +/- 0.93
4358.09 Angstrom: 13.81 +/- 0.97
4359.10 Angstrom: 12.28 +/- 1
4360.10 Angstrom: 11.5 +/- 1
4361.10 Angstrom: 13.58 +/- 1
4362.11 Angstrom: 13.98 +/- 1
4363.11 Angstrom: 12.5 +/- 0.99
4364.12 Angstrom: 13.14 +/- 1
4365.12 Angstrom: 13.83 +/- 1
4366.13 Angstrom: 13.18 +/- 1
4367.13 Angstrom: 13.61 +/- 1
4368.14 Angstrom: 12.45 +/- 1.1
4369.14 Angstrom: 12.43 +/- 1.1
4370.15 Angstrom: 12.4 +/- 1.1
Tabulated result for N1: 10.21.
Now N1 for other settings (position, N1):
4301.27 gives 9.458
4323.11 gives 12.76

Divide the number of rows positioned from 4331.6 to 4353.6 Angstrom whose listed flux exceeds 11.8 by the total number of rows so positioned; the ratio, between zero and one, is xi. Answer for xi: 0.73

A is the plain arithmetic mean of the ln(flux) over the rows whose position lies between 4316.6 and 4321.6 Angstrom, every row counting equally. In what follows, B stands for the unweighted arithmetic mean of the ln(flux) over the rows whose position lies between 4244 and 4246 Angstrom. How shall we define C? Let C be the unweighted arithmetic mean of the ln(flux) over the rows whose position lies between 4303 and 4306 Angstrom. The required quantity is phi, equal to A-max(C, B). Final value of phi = 0.06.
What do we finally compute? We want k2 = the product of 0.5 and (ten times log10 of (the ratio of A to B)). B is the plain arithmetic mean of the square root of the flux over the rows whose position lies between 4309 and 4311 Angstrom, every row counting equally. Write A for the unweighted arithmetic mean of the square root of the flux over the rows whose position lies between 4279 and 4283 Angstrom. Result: 0.39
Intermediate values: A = 3.43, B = 2.86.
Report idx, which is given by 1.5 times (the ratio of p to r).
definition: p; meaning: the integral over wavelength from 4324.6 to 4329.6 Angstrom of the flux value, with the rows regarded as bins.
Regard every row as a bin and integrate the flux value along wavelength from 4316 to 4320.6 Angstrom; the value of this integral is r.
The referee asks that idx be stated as 1.33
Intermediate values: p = 55.2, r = 62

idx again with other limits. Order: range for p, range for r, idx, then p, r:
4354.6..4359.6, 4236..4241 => 1.64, 65.4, 60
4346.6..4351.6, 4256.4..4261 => 1.68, 65.9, 59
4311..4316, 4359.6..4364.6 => 1.23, 53.0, 65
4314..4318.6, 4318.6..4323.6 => 1.29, 59.5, 69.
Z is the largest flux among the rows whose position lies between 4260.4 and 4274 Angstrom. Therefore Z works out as 14.41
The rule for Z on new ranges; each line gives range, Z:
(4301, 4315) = 11.74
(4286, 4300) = 11.94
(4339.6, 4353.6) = 14.62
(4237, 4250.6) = 13.79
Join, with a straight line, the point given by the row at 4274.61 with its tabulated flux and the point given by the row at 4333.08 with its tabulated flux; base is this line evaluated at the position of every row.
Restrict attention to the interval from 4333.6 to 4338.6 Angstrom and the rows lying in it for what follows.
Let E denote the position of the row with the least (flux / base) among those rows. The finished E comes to 4338.07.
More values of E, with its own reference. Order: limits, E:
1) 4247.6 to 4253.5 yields 4251.05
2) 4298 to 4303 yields 4300.28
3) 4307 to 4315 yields 4308.21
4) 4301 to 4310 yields 4308.21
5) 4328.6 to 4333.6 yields 4333.08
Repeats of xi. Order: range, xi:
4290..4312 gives 0.05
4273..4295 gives 0.41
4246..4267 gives 0.68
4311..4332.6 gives 0.64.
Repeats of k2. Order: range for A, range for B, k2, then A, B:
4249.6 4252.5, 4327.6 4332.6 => -0.17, 3.37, 3.65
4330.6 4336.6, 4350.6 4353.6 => 0.10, 3.59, 3.43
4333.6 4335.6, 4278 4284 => 0.07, 3.56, 3.44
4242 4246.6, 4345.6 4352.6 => 0.00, 3.60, 3.59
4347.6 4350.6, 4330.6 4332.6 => 0.00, 3.65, 3.65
